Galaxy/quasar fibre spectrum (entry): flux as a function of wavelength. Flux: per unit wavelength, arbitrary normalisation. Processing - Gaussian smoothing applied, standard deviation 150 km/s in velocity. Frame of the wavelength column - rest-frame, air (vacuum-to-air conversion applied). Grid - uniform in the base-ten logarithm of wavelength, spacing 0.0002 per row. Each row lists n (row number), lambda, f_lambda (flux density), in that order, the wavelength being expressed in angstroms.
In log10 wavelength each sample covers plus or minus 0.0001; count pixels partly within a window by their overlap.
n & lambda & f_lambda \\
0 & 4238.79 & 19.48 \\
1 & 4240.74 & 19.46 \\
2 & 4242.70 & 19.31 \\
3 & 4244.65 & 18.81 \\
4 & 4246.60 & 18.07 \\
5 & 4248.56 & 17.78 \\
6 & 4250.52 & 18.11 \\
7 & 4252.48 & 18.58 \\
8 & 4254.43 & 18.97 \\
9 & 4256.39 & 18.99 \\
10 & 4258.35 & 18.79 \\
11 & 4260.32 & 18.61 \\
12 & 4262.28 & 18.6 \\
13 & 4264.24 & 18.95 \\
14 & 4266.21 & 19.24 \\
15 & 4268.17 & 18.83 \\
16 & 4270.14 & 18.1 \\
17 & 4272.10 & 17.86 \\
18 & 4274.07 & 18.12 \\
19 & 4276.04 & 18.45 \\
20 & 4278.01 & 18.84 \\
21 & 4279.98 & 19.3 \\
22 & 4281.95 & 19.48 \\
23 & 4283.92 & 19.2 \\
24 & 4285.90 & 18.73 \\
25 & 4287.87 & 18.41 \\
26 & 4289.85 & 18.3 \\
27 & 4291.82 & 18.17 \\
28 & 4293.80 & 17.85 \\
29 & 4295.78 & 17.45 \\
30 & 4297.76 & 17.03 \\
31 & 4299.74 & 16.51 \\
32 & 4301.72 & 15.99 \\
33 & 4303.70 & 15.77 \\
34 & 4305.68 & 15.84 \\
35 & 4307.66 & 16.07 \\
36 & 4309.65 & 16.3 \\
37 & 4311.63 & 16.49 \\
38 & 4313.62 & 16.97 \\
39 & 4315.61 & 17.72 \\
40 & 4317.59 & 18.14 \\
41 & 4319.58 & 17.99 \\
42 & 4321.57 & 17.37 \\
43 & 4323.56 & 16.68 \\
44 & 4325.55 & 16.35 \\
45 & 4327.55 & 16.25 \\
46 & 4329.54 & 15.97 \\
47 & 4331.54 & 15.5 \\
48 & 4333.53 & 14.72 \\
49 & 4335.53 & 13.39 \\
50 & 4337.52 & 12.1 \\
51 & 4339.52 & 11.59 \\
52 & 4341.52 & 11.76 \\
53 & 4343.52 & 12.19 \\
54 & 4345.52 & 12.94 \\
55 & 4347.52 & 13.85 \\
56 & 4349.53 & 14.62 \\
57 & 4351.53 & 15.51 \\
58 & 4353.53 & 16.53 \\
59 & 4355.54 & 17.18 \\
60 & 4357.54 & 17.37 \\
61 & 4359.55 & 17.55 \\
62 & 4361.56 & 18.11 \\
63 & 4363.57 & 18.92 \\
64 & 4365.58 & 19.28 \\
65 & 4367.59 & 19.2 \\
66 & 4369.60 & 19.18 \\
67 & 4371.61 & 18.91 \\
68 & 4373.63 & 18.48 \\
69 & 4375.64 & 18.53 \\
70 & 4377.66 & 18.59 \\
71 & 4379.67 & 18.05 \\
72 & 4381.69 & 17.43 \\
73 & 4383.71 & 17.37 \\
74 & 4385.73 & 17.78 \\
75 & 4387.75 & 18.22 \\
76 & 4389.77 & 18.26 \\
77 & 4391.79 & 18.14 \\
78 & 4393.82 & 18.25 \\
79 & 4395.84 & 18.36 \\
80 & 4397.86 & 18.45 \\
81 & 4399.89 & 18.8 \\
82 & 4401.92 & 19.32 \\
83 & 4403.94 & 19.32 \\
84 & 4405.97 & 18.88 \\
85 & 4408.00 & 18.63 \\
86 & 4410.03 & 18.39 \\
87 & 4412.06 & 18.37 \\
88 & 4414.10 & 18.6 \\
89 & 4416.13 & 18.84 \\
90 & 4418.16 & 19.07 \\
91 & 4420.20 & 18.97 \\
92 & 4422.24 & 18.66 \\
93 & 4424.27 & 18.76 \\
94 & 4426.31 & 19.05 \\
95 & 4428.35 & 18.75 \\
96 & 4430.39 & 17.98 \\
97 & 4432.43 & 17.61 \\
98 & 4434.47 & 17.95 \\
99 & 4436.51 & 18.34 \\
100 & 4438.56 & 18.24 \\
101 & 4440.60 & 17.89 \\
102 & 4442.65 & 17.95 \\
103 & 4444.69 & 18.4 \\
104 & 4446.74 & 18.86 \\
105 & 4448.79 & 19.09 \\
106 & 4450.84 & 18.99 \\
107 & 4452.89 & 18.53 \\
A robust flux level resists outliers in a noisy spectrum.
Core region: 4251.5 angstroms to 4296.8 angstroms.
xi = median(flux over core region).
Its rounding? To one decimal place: 18.6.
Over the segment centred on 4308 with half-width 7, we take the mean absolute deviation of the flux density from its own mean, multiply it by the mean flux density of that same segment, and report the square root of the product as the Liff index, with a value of 2.3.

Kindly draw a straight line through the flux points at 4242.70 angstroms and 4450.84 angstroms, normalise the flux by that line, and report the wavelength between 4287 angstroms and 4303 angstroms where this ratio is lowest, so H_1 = 4301.72 angstroms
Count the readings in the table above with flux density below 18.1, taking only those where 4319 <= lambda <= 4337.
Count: 9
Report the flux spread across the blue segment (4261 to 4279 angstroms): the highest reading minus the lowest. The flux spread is 1.4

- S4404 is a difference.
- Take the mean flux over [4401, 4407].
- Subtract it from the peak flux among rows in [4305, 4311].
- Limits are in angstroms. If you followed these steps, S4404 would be -2.9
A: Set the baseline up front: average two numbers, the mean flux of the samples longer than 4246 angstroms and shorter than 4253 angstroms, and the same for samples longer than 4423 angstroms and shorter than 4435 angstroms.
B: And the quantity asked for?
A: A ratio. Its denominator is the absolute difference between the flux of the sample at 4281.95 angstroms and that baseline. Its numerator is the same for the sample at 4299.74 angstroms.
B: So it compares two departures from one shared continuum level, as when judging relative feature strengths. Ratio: 1.4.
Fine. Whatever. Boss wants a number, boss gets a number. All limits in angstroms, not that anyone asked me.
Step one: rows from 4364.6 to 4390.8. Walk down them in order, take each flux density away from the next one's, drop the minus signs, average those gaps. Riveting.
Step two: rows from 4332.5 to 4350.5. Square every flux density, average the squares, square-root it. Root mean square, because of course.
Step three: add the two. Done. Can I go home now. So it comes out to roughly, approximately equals 13.3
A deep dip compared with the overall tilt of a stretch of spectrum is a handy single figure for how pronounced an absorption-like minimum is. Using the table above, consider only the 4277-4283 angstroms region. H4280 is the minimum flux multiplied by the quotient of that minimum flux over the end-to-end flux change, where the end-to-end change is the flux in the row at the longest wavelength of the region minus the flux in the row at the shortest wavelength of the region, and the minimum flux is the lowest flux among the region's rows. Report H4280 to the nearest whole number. 555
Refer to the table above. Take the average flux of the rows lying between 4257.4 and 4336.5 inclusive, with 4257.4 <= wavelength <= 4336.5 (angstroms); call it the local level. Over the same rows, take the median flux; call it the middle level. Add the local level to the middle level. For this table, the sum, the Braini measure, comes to 35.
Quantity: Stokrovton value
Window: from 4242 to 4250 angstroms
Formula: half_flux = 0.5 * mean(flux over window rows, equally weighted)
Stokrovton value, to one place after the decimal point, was 9.2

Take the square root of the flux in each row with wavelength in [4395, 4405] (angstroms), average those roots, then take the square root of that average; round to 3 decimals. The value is 2.084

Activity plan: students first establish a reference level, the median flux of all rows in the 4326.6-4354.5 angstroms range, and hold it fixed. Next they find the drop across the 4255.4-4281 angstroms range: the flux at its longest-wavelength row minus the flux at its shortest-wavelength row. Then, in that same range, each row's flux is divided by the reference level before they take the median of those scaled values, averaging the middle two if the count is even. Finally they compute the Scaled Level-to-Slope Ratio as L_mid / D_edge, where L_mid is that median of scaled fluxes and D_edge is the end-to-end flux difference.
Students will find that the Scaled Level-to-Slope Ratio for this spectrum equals 4.3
